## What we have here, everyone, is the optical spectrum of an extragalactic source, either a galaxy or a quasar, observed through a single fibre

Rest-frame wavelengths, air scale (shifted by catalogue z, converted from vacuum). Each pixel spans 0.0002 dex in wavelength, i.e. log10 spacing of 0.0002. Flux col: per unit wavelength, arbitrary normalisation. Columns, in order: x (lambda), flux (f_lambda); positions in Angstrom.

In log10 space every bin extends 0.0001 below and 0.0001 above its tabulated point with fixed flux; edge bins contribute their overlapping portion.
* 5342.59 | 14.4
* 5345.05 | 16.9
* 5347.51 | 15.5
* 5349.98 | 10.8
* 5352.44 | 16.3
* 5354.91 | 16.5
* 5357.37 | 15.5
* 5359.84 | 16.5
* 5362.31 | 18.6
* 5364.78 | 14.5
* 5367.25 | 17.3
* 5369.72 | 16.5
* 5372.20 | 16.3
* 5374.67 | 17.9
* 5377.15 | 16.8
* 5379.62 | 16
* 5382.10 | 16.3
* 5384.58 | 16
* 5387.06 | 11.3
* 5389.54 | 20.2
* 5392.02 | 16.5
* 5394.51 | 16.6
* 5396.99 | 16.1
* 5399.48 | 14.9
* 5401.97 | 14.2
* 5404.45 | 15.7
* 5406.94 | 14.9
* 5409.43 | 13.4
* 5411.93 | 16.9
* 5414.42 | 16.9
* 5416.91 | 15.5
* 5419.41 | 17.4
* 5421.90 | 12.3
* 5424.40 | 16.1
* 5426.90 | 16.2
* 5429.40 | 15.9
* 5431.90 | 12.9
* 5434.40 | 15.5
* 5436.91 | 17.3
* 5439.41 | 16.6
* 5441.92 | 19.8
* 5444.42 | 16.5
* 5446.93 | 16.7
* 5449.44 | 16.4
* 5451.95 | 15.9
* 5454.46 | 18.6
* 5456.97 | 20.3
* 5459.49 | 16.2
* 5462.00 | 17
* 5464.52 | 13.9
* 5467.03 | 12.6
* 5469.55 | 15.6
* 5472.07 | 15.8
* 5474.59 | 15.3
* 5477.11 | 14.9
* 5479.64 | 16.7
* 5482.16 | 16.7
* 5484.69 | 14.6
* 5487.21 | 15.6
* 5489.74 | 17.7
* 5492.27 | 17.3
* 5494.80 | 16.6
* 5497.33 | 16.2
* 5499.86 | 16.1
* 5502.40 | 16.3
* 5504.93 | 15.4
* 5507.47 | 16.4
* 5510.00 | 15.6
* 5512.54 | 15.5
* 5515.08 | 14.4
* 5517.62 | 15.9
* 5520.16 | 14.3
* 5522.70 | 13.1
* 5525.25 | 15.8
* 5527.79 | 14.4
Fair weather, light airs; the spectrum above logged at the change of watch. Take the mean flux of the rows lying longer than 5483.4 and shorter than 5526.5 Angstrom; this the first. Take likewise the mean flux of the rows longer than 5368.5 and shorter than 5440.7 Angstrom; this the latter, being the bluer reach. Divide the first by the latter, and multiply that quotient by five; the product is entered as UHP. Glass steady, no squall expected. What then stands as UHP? 4.96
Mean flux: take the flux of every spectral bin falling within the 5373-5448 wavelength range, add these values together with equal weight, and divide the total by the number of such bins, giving 16.0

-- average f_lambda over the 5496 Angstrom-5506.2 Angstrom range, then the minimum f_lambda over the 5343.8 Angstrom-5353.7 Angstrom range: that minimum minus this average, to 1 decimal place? -5.2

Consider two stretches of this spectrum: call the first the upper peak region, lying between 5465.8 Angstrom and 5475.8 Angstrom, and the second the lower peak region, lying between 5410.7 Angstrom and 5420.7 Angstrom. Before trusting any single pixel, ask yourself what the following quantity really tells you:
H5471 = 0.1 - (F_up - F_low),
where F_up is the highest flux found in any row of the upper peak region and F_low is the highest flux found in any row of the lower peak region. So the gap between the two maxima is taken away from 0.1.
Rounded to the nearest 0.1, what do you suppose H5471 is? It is 1.7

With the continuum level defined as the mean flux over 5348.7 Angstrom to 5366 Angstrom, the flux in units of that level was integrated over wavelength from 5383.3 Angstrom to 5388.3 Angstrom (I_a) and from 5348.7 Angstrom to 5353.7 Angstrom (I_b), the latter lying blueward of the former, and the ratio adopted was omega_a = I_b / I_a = 0.99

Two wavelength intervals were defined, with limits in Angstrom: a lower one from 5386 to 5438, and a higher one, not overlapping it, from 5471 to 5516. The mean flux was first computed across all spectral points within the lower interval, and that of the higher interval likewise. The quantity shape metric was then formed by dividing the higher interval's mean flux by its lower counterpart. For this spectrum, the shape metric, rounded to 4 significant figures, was 1.025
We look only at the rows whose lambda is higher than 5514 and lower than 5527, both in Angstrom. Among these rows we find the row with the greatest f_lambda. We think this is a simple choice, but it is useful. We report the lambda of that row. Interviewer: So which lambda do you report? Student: 5517.62 Angstrom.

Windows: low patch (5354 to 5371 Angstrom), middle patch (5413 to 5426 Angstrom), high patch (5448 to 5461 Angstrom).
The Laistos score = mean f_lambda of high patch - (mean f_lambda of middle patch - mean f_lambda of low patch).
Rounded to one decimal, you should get 18.3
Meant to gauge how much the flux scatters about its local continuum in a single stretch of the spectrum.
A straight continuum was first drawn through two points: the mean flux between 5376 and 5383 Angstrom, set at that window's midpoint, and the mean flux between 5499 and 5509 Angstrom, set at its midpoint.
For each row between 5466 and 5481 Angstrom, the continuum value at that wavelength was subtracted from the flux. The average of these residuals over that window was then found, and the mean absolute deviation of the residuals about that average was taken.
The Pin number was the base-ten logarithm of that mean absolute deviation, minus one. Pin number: -1.03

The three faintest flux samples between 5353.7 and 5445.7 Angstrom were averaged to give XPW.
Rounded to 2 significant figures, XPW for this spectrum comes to 12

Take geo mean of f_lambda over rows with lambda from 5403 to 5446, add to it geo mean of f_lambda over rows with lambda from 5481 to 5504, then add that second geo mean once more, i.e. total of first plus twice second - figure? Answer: 48.4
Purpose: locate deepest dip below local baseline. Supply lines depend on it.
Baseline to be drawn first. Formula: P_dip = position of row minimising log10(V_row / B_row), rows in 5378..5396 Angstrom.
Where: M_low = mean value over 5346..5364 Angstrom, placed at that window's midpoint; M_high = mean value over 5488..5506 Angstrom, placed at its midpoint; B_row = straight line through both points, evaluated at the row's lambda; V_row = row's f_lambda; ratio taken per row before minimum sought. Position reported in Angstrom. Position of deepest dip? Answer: 5387.06 Angstrom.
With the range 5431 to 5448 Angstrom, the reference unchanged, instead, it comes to 5431.90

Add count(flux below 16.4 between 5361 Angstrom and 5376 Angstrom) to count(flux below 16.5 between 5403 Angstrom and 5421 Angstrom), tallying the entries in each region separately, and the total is 6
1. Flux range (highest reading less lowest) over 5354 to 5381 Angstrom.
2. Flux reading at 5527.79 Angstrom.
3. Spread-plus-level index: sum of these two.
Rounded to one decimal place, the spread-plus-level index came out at 18.5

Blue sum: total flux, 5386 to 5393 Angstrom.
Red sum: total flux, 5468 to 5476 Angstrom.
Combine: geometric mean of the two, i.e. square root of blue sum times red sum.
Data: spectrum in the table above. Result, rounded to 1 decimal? 47.3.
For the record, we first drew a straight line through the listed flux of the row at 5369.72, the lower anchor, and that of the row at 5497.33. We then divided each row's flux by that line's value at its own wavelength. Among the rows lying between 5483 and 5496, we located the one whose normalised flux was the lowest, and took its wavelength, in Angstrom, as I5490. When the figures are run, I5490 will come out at 5484.69 Angstrom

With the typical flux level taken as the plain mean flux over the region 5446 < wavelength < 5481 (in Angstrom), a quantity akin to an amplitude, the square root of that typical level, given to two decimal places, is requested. 4.02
